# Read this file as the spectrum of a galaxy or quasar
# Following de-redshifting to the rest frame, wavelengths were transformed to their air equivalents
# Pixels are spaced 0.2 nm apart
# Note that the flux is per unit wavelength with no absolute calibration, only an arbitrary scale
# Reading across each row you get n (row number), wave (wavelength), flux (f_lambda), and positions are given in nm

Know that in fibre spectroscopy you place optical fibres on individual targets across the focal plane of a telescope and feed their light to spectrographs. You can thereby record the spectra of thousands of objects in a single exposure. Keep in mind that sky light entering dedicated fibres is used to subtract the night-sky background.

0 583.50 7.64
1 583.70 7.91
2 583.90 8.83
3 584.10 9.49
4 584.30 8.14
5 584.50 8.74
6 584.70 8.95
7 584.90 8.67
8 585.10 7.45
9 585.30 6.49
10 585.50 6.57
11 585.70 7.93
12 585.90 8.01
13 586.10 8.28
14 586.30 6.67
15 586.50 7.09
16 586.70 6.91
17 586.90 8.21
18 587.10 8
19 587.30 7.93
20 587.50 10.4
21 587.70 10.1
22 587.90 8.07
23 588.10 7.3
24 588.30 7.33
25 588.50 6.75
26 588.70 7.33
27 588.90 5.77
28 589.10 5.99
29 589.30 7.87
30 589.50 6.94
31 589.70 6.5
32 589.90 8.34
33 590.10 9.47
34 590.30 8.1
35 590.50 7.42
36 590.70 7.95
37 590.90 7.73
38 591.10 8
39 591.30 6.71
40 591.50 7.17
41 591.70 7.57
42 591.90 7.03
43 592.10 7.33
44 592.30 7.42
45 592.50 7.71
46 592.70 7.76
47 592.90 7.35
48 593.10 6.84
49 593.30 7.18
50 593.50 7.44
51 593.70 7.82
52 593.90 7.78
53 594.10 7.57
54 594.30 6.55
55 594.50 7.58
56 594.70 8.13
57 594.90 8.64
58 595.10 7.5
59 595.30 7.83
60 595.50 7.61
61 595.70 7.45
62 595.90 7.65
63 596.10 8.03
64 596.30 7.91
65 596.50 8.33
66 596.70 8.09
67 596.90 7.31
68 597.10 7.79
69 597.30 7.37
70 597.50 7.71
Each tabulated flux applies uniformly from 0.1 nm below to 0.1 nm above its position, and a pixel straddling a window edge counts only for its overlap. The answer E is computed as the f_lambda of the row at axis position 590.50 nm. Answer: 7.42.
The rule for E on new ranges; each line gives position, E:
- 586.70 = 6.91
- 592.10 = 7.33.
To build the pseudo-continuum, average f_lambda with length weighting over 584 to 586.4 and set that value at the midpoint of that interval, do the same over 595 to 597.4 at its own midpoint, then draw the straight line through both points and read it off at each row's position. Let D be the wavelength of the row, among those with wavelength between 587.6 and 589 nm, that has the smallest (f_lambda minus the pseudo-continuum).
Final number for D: 588.90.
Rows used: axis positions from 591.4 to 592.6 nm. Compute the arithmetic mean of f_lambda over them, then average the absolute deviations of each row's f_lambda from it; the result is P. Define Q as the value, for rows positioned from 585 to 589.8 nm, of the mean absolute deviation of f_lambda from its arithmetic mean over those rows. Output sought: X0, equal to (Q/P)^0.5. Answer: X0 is 2.05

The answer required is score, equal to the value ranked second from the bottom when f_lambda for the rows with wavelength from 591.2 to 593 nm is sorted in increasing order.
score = 7.03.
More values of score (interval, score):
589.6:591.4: 6.71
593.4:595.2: 7.44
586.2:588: 6.91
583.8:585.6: 6.57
